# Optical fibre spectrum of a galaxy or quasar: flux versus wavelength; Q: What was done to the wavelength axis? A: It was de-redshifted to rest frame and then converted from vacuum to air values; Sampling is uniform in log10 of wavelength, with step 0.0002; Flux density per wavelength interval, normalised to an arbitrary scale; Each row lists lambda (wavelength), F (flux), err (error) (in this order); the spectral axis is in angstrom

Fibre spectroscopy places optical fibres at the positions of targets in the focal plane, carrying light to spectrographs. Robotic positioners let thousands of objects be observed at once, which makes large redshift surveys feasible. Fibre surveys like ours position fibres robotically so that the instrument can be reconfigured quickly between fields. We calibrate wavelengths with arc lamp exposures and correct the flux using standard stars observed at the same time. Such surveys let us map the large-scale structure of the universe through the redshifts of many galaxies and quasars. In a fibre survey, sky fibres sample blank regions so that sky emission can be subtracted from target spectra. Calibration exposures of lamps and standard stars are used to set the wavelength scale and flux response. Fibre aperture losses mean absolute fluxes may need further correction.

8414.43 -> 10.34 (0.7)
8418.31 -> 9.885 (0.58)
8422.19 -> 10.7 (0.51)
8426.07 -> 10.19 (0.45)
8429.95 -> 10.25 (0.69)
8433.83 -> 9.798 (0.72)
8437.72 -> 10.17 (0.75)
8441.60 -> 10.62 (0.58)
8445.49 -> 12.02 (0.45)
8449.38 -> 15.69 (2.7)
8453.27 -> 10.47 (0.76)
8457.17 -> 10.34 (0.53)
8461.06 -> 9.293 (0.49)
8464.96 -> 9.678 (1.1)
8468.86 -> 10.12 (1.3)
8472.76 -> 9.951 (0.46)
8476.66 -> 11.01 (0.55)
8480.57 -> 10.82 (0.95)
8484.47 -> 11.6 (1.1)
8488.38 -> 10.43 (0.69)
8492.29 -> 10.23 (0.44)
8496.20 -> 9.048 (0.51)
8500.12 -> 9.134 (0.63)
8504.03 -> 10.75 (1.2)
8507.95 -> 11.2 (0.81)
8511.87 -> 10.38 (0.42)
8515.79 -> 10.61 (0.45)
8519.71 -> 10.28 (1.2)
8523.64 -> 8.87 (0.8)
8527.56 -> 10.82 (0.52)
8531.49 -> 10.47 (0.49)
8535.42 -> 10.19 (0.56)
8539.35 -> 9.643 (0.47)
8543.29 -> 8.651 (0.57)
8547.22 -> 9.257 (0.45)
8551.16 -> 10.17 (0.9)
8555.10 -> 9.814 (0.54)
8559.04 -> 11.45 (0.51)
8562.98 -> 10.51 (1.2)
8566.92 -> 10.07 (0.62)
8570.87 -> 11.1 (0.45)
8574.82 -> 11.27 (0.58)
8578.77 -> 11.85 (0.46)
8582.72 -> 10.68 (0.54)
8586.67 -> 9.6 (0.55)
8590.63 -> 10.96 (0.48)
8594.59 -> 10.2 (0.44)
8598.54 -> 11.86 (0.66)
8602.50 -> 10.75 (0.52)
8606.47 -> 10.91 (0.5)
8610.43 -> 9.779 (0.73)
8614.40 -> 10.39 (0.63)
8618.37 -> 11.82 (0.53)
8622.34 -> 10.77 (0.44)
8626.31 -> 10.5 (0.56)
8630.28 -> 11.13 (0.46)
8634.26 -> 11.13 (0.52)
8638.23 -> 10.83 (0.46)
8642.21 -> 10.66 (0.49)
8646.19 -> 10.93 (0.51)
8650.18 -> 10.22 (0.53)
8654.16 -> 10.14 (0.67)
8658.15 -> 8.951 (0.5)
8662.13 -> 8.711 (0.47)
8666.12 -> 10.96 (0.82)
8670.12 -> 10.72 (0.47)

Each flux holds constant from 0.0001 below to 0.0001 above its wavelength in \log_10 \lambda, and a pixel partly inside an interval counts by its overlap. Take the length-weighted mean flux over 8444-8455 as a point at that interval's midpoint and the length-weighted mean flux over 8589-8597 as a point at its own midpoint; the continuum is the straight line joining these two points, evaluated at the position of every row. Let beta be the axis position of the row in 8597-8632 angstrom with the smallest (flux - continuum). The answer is 8610.43 angstrom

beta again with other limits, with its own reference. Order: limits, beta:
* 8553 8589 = 8555.10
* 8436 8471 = 8461.06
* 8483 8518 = 8496.20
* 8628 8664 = 8662.13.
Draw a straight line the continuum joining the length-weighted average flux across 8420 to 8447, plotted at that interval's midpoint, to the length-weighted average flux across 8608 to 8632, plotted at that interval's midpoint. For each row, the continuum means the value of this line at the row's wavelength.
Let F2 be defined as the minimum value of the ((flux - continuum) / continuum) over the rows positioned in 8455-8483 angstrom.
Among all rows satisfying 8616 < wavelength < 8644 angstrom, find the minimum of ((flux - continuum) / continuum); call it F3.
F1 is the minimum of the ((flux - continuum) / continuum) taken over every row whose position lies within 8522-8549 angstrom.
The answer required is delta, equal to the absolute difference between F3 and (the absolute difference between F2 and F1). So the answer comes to 0.09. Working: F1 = -0.19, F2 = -0.12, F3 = -0.02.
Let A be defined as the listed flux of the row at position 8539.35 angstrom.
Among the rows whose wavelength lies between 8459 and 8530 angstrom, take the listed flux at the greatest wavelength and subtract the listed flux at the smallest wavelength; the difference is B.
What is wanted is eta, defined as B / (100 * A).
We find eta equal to 0.0016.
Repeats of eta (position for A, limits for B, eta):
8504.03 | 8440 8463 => -0.0012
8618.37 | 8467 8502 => -0.0008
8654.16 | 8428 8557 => -0.0004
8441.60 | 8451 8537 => -0.0003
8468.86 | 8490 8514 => 0.0001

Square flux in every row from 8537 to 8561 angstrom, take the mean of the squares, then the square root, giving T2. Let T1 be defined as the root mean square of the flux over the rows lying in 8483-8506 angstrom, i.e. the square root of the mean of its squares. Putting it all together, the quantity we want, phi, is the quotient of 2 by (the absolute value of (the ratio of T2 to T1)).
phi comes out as 2.07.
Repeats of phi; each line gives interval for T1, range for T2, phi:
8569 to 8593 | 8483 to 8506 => 2.14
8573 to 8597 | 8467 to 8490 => 2.02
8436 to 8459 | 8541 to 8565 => 2.34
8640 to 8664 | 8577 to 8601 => 1.83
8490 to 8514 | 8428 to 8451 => 1.75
